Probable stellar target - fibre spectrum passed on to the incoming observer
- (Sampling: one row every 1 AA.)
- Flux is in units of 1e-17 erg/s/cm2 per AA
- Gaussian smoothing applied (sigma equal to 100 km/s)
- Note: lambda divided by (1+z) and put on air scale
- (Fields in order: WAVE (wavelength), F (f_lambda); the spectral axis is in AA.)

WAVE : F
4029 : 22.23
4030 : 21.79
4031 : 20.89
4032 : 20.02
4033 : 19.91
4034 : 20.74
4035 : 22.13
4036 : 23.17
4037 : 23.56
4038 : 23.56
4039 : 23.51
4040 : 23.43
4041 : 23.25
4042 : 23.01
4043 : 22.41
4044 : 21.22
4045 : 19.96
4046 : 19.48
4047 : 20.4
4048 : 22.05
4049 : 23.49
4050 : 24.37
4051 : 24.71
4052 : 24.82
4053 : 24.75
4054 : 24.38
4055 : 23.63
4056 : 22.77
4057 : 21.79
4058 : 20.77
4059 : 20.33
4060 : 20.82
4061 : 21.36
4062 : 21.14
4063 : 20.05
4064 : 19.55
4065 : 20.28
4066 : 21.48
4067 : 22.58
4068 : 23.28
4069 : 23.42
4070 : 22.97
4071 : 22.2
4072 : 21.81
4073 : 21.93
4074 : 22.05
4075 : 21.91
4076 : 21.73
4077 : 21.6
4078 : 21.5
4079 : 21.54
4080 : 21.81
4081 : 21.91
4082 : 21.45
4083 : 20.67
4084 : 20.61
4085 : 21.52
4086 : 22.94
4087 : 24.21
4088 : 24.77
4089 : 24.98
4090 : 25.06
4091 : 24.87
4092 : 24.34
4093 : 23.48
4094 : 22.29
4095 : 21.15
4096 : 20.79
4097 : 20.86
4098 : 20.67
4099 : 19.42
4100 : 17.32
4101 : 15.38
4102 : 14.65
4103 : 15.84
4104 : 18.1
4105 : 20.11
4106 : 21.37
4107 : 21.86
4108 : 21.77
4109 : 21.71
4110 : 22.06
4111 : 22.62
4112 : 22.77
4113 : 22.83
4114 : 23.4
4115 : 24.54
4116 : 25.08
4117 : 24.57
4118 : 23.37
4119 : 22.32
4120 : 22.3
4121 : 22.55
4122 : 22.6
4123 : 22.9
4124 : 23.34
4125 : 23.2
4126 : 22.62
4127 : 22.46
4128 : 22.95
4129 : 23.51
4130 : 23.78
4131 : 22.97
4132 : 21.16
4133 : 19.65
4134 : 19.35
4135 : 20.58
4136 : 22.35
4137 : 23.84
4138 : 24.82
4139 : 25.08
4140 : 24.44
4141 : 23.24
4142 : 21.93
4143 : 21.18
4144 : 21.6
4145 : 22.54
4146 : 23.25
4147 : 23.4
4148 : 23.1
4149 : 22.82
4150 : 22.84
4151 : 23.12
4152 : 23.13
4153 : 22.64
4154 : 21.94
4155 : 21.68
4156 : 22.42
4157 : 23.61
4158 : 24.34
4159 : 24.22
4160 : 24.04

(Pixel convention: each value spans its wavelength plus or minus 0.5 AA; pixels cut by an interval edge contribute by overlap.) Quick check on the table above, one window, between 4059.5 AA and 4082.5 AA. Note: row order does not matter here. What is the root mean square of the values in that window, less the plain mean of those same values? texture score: 0.019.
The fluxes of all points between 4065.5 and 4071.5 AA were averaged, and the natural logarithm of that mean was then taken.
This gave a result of 3.120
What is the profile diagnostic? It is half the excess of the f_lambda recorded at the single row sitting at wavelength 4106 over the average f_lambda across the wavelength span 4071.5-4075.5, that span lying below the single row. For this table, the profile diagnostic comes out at -0.3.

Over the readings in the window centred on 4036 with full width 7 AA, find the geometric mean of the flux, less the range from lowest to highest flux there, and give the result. 18.7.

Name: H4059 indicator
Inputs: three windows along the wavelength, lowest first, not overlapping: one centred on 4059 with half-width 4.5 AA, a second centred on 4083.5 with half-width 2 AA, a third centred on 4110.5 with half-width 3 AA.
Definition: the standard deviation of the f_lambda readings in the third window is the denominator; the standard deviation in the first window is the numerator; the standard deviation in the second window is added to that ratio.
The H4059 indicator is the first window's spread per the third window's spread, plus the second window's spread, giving 2.8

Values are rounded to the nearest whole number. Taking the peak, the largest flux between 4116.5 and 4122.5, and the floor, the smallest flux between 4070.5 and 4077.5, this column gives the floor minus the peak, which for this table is -3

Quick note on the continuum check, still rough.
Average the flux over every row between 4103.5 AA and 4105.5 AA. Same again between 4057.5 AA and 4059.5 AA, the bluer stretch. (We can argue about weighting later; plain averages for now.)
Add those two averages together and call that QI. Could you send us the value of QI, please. 39.7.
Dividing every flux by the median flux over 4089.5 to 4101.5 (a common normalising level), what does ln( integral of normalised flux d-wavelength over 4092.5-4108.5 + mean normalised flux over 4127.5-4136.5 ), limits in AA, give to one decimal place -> 2.8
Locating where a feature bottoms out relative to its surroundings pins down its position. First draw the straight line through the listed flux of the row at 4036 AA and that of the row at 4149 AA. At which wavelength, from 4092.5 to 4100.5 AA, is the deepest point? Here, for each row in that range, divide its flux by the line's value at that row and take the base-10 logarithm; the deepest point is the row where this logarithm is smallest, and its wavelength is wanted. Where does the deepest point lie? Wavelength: 4100 AA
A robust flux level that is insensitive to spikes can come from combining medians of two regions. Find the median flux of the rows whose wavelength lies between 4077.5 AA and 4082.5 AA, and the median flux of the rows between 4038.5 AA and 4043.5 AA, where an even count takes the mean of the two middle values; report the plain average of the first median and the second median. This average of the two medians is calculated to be 22.4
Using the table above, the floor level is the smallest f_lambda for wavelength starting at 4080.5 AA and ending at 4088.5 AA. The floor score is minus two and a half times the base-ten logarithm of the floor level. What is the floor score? -3.29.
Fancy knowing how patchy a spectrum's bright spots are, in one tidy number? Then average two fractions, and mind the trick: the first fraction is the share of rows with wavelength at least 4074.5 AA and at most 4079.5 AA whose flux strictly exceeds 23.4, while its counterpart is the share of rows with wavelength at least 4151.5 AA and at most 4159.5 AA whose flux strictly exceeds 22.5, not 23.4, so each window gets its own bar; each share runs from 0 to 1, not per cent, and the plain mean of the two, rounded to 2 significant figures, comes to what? 0.31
